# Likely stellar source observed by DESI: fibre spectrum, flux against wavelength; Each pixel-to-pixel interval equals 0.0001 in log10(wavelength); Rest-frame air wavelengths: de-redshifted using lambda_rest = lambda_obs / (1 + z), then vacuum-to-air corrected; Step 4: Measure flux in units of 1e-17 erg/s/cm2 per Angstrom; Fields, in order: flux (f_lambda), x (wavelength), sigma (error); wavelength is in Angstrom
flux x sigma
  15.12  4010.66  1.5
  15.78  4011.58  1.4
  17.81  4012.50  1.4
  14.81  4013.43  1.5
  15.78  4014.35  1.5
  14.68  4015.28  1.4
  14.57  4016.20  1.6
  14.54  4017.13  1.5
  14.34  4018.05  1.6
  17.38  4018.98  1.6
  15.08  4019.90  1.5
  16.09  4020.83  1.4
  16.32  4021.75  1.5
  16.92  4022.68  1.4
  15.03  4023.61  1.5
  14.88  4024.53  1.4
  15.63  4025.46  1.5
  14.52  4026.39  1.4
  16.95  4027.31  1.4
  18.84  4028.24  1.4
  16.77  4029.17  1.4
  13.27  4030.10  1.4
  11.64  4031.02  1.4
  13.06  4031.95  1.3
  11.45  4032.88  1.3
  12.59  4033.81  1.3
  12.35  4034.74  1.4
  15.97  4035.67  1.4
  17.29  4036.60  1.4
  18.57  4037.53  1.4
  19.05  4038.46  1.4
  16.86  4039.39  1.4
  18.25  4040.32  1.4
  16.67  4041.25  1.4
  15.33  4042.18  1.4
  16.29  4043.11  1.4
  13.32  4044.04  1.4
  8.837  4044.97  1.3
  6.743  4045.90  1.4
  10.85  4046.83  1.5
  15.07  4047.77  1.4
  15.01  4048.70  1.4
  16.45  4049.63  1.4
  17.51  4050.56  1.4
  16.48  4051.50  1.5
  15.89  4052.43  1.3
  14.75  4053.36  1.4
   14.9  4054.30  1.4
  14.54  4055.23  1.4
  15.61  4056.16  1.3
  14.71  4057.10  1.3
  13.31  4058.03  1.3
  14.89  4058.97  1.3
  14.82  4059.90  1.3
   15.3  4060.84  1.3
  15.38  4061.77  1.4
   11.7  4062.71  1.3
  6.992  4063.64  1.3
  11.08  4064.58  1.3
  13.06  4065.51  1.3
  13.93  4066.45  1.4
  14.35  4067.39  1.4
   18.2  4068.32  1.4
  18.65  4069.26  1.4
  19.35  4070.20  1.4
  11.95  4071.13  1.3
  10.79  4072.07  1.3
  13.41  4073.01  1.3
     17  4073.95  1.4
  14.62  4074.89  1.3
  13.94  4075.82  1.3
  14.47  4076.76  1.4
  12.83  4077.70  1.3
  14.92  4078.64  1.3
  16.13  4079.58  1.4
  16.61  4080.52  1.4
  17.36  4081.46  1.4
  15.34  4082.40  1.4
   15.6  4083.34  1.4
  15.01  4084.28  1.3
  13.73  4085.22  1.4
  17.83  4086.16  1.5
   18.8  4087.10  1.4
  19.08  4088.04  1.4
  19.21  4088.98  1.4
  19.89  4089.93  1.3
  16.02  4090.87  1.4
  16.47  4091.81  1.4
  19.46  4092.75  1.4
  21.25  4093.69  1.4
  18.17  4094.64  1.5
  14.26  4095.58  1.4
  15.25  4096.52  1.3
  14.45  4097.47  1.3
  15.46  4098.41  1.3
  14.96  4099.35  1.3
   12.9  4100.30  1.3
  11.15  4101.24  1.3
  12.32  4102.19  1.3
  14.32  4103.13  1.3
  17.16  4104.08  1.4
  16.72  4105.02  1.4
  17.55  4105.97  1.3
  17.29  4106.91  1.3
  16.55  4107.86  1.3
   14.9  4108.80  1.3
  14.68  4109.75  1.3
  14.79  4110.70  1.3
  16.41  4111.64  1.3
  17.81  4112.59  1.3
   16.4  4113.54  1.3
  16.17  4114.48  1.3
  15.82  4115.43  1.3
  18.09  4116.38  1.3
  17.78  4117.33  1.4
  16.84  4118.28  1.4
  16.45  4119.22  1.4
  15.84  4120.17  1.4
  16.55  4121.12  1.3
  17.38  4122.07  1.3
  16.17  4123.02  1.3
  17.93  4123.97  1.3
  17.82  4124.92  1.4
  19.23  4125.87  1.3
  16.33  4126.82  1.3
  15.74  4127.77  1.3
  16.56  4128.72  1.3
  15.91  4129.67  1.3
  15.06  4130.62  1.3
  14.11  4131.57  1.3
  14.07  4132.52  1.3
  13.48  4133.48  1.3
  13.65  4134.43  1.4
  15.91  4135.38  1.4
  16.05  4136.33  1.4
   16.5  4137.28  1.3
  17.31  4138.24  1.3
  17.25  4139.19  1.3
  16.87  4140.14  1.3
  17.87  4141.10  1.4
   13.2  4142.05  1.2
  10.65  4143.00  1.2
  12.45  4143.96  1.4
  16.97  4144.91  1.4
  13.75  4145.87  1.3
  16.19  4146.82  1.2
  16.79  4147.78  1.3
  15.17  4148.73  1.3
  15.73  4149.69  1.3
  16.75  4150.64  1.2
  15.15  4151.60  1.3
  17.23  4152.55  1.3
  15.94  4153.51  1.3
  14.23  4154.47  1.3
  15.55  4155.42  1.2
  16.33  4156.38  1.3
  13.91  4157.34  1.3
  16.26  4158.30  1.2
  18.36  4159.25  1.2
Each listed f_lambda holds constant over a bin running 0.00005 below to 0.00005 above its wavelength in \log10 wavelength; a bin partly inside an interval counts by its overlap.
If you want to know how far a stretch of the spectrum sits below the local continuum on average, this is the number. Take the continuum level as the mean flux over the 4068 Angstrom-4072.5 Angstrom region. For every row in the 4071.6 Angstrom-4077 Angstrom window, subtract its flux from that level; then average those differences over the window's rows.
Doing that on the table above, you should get 1.7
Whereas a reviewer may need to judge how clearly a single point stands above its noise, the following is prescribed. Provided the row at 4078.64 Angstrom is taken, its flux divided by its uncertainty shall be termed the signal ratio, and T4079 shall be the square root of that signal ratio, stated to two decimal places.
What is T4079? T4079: 3.39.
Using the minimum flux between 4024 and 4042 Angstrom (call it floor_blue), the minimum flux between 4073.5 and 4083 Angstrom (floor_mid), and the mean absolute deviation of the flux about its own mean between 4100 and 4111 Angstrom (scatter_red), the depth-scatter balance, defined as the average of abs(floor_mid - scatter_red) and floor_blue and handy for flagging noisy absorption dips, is 11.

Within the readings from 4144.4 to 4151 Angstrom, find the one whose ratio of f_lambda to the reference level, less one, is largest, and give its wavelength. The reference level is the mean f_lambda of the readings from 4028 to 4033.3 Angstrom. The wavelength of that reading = 4144.91 Angstrom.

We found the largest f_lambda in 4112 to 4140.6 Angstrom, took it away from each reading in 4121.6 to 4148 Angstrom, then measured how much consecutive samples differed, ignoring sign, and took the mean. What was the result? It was 1.4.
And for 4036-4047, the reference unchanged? 2.1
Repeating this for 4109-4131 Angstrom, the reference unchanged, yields 1.0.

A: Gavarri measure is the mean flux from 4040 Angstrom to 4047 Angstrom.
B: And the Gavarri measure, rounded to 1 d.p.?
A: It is 13.3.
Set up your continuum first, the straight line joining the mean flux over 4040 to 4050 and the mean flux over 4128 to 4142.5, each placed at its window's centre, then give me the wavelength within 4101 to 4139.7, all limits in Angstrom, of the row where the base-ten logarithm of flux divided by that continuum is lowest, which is 4101.24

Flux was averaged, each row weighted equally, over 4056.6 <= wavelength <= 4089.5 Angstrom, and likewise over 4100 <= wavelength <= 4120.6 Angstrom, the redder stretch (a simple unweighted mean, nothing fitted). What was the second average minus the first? 1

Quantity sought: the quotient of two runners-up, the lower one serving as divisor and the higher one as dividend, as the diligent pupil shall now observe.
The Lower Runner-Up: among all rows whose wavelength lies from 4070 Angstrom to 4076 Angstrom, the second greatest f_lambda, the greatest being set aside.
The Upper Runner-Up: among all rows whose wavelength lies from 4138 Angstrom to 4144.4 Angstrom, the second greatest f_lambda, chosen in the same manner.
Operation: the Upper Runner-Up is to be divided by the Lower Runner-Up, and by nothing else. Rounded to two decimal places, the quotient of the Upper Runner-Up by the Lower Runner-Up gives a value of 1.02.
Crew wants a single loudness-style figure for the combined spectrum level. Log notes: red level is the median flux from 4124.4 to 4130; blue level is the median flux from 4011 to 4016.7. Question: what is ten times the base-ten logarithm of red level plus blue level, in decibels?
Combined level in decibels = 15.0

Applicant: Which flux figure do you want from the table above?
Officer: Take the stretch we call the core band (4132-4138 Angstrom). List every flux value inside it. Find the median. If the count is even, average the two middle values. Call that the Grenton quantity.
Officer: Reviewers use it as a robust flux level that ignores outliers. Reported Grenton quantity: 15.0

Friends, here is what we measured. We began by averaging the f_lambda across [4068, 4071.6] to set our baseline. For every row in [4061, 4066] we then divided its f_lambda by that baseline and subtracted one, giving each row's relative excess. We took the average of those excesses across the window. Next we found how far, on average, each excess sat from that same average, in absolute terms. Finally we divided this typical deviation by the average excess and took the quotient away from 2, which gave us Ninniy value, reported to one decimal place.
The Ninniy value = 2.4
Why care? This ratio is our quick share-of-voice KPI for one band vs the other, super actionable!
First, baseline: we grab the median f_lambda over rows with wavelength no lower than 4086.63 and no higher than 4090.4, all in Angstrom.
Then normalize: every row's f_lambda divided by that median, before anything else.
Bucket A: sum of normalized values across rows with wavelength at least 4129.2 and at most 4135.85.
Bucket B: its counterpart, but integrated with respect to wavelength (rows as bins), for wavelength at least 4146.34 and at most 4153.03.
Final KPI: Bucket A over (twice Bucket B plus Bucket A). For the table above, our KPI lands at 0.321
